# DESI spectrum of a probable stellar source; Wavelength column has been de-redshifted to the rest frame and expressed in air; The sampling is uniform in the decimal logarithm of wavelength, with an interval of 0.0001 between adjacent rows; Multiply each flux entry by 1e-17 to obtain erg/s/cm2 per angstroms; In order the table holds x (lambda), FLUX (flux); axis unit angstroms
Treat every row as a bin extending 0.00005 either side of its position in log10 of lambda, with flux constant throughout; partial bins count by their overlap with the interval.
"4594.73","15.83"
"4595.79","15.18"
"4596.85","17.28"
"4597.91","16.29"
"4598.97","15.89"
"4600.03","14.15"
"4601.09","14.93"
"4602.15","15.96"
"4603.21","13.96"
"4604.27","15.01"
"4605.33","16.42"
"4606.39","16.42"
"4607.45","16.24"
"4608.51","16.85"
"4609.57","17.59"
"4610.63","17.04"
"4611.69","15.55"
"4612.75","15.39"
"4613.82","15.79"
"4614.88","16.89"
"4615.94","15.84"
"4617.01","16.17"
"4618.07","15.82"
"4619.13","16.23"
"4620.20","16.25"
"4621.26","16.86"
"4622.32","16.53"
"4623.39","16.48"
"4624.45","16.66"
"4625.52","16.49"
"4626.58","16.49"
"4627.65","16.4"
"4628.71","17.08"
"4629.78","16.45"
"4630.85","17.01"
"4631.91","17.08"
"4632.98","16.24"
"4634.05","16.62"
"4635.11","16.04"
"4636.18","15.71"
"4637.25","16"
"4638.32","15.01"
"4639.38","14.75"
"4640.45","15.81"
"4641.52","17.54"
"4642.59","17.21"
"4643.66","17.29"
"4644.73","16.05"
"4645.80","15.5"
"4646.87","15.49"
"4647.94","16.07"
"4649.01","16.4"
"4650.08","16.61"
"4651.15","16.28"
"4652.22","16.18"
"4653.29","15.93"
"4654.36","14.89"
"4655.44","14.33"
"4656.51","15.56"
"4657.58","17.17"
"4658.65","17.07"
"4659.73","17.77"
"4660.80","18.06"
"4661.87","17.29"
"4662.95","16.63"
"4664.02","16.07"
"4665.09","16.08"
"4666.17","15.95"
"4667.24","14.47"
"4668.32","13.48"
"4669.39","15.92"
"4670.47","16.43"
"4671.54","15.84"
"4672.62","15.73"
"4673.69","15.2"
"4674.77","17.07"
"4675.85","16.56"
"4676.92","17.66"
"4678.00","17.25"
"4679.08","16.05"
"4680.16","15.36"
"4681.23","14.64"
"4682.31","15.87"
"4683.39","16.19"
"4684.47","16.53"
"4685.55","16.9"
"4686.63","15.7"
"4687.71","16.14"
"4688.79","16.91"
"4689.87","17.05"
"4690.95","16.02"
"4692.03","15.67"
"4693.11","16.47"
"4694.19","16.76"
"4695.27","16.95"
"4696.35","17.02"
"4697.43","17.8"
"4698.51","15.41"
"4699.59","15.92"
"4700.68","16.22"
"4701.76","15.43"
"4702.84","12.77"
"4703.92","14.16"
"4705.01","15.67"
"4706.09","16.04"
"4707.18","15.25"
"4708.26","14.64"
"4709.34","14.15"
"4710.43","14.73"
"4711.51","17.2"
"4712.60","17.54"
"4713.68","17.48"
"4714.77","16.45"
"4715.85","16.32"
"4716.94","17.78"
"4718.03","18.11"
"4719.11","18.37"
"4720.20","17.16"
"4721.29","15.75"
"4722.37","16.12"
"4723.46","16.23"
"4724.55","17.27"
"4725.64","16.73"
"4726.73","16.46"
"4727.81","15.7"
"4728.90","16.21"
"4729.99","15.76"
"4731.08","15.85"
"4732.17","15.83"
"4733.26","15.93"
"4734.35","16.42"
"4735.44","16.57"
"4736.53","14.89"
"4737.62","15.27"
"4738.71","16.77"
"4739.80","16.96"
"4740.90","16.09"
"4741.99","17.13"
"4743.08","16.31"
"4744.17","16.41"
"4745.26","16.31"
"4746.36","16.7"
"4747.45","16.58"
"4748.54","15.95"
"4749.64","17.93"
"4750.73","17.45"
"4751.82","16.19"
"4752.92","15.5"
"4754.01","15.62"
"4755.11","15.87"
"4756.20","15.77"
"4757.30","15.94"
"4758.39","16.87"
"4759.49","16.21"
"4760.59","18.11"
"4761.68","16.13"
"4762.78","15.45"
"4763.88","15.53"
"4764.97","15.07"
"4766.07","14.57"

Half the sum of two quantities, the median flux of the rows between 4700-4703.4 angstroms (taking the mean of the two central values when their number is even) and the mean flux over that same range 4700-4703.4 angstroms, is 15.1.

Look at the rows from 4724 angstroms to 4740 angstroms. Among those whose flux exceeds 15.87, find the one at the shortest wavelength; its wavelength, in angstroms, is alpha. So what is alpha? 4724.55 angstroms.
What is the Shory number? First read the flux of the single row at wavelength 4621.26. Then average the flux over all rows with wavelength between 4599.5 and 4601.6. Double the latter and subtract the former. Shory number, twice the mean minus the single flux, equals 12.2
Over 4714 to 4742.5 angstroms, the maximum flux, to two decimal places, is 18.37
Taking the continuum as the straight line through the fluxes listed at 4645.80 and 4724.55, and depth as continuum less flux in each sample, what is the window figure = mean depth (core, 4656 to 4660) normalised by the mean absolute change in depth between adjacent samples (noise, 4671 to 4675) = -1.3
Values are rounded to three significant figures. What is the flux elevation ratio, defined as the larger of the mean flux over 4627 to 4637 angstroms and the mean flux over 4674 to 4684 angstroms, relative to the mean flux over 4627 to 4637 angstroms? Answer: 1.00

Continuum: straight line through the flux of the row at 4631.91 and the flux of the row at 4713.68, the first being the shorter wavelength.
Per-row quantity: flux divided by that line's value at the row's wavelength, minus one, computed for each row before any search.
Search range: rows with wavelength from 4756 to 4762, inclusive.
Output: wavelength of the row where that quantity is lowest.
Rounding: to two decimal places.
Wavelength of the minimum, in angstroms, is 4756.20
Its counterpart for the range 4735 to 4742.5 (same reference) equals 4736.53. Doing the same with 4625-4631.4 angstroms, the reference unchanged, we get 4627.65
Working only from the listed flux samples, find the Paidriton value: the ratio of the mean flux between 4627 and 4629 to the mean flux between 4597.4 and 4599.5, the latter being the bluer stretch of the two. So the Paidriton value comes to 1.04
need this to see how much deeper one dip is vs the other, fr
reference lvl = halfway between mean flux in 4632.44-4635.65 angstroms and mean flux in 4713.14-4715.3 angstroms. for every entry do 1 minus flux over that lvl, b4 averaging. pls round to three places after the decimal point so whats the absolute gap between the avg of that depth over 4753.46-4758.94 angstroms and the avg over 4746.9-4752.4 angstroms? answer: 0.048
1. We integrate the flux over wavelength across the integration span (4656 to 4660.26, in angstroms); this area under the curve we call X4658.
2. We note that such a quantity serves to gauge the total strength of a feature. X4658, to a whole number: 72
